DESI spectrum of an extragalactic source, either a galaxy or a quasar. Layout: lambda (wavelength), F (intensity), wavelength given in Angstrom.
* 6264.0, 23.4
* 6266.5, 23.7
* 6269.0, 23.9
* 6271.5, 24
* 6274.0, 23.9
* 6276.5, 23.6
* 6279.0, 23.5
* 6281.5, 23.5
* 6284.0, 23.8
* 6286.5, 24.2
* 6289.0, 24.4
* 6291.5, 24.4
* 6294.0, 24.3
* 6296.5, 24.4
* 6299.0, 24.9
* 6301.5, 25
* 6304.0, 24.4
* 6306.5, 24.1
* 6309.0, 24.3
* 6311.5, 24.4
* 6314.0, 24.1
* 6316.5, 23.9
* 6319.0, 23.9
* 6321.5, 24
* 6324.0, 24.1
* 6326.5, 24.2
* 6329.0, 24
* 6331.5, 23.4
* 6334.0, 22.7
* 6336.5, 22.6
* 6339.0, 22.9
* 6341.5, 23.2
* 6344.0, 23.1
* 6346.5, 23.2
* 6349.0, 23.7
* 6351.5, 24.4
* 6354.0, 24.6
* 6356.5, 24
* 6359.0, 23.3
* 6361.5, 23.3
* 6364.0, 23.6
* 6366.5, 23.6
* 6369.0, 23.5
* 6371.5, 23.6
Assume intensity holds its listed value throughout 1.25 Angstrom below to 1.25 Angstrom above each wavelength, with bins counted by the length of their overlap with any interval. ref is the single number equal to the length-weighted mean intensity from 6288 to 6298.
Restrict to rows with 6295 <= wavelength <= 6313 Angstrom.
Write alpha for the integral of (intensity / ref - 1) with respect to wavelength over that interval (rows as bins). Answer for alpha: 0.08 Angstrom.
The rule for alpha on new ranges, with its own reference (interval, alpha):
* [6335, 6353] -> -0.80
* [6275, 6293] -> -0.35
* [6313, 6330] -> -0.25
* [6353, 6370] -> -0.49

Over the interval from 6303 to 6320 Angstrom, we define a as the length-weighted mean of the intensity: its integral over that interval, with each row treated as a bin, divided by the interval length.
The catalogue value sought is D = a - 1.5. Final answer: 22.7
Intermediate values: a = 24.2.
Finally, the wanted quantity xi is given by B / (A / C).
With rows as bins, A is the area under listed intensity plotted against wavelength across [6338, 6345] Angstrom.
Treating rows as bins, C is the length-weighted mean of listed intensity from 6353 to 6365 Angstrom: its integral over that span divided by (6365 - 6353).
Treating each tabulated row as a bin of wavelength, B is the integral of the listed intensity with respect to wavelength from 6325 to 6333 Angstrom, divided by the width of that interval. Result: 3.5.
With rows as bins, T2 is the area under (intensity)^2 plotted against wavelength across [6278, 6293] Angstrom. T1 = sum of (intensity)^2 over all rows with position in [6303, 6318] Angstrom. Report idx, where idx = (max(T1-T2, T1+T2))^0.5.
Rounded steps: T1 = 3514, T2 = 8628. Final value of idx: 110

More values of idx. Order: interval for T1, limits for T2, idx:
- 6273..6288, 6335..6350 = 107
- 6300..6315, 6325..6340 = 108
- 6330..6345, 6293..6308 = 110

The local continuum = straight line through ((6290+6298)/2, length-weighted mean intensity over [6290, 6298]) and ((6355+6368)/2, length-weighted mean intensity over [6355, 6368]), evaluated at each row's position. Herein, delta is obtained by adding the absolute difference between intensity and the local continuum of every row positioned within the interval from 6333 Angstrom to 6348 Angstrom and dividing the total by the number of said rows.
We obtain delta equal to 0.9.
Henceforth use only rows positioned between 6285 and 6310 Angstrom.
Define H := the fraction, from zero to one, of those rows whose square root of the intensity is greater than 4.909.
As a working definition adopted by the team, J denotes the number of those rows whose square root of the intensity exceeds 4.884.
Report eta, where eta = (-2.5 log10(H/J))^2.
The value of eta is 6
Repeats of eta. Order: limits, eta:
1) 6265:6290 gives 12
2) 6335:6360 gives 9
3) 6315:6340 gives 14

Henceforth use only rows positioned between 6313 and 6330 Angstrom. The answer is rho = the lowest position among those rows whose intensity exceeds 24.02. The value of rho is 6314.0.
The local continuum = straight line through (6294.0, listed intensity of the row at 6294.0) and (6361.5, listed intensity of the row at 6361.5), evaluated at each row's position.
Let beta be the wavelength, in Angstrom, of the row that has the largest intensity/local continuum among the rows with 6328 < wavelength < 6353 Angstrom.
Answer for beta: 6351.5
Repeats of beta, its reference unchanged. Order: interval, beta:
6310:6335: 6326.5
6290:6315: 6301.5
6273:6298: 6296.5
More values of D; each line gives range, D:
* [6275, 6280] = 22.1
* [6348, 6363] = 22.4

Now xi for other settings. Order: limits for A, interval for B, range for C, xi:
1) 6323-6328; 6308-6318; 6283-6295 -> 4.8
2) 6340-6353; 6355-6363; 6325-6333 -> 1.8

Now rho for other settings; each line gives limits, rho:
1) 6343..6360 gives 6351.5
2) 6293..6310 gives 6294.0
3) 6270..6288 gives 6286.5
